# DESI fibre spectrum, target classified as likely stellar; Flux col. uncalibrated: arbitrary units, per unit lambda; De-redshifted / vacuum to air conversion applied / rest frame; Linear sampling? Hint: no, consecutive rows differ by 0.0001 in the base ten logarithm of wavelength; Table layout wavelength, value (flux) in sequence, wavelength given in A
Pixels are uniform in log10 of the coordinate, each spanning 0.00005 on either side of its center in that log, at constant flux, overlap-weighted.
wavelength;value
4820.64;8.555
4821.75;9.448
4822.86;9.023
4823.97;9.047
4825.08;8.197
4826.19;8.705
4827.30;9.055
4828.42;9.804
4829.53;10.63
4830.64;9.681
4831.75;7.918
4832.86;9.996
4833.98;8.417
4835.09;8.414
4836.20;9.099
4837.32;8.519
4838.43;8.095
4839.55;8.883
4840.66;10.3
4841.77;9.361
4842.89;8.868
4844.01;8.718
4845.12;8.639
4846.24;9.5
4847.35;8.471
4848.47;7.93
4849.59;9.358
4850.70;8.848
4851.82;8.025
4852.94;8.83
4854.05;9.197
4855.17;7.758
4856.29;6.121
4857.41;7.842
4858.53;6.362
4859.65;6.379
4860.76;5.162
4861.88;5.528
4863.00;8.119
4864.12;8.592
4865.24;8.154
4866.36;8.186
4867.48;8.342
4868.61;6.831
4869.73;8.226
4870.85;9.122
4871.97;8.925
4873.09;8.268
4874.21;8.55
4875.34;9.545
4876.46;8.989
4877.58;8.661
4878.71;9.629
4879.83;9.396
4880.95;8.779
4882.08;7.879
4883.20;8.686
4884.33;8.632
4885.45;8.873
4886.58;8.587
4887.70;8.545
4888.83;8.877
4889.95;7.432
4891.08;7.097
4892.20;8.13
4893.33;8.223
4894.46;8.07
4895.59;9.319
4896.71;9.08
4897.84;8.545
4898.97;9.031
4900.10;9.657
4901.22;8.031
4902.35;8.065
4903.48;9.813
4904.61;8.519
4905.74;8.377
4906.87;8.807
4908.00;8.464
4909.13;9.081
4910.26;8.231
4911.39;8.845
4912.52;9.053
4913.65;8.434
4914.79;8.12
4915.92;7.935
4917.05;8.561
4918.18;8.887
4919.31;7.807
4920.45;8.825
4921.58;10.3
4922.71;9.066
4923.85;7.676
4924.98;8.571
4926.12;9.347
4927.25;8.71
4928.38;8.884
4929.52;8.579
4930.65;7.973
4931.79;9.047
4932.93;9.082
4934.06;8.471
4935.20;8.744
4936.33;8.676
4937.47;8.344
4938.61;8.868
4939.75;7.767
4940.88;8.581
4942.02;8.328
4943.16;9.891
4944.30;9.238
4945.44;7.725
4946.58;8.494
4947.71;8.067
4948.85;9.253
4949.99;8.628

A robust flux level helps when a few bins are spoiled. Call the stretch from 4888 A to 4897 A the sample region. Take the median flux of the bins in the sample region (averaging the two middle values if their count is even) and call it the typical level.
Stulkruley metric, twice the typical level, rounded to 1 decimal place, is 16.4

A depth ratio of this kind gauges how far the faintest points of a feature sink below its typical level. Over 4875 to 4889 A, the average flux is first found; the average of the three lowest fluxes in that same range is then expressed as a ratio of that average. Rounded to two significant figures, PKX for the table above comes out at 0.94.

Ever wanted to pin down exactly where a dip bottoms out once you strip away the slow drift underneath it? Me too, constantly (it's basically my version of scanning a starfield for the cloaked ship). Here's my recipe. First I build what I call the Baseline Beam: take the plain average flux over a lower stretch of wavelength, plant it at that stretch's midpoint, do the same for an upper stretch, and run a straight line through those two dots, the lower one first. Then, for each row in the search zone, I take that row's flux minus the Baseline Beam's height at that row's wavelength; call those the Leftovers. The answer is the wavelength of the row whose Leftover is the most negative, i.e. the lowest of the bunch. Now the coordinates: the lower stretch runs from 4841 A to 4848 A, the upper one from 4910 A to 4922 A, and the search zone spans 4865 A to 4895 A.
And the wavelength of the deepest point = 4868.61 A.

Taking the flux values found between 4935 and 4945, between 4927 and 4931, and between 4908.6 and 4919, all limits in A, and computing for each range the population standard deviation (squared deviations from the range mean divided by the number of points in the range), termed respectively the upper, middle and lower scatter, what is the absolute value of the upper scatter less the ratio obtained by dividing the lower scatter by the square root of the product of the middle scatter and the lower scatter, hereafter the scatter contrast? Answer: 0.5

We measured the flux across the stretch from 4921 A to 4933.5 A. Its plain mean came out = 8.84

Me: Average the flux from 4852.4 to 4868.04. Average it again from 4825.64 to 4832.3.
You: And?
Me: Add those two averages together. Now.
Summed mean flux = 16.8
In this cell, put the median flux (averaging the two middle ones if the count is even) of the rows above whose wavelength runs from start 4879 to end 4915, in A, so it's 8.6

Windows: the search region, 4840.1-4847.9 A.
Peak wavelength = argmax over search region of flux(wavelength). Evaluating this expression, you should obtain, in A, 4840.66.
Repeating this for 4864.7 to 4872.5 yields 4870.85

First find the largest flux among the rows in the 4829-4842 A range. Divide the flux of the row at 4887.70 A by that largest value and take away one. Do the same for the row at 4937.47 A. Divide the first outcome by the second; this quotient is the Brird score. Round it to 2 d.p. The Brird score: 0.91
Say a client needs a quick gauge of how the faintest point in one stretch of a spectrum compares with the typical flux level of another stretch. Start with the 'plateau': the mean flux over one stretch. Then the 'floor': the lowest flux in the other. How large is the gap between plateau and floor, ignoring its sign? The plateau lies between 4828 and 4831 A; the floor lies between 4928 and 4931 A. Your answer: 2.1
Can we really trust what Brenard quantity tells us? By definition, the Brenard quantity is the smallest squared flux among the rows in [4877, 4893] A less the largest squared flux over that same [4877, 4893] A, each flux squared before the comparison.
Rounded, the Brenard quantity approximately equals -42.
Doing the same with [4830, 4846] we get -43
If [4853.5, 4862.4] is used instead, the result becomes -58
